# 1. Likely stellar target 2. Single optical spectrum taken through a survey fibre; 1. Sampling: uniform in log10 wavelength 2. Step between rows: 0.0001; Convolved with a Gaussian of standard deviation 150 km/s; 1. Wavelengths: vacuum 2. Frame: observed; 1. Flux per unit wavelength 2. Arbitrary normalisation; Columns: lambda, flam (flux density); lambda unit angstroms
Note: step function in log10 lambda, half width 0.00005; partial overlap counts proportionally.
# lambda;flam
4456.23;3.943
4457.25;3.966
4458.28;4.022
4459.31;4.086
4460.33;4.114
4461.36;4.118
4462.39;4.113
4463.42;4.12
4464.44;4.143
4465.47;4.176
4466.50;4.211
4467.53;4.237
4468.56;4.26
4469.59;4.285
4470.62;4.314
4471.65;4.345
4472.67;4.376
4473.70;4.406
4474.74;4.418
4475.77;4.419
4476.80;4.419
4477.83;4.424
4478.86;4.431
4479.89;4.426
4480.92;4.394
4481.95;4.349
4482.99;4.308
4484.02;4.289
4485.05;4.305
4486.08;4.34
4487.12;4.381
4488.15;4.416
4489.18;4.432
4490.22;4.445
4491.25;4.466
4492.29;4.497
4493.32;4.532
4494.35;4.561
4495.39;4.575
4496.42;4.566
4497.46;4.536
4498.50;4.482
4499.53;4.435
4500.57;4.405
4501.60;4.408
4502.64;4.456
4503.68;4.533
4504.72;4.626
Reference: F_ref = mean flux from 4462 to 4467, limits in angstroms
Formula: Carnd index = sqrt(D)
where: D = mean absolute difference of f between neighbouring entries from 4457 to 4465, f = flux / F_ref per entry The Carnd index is 0.080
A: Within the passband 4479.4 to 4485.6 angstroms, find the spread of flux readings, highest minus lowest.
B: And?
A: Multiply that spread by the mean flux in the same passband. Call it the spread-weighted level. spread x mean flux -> 0.6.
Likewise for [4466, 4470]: 0.3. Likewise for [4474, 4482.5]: 0.4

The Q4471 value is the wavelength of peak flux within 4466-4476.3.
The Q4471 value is 4475.77 angstroms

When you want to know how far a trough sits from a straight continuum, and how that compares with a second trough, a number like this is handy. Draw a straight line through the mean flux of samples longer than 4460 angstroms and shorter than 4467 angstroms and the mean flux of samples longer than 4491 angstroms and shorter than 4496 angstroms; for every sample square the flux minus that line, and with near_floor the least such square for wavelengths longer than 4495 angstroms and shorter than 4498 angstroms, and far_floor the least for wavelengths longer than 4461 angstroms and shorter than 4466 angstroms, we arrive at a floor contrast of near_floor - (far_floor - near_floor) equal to 0.0000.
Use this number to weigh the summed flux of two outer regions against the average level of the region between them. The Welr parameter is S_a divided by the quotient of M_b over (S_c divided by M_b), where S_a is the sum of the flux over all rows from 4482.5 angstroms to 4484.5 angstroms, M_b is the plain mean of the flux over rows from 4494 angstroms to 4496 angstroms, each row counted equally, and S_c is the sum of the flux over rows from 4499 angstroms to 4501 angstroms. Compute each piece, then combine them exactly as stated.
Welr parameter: 3.64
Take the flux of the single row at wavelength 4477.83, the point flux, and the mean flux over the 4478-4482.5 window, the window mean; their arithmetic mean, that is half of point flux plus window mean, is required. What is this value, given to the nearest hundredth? 4.41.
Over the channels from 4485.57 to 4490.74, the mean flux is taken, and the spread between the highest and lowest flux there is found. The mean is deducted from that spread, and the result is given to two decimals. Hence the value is -4.30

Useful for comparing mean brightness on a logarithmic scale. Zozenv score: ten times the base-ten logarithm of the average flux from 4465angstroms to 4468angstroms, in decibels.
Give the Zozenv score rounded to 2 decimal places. 6.24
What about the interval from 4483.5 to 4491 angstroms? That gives 6.41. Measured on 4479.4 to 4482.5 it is 6.42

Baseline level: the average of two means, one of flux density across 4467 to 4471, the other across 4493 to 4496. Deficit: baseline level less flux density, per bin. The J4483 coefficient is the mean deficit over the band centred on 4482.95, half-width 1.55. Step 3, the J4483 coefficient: 0.10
